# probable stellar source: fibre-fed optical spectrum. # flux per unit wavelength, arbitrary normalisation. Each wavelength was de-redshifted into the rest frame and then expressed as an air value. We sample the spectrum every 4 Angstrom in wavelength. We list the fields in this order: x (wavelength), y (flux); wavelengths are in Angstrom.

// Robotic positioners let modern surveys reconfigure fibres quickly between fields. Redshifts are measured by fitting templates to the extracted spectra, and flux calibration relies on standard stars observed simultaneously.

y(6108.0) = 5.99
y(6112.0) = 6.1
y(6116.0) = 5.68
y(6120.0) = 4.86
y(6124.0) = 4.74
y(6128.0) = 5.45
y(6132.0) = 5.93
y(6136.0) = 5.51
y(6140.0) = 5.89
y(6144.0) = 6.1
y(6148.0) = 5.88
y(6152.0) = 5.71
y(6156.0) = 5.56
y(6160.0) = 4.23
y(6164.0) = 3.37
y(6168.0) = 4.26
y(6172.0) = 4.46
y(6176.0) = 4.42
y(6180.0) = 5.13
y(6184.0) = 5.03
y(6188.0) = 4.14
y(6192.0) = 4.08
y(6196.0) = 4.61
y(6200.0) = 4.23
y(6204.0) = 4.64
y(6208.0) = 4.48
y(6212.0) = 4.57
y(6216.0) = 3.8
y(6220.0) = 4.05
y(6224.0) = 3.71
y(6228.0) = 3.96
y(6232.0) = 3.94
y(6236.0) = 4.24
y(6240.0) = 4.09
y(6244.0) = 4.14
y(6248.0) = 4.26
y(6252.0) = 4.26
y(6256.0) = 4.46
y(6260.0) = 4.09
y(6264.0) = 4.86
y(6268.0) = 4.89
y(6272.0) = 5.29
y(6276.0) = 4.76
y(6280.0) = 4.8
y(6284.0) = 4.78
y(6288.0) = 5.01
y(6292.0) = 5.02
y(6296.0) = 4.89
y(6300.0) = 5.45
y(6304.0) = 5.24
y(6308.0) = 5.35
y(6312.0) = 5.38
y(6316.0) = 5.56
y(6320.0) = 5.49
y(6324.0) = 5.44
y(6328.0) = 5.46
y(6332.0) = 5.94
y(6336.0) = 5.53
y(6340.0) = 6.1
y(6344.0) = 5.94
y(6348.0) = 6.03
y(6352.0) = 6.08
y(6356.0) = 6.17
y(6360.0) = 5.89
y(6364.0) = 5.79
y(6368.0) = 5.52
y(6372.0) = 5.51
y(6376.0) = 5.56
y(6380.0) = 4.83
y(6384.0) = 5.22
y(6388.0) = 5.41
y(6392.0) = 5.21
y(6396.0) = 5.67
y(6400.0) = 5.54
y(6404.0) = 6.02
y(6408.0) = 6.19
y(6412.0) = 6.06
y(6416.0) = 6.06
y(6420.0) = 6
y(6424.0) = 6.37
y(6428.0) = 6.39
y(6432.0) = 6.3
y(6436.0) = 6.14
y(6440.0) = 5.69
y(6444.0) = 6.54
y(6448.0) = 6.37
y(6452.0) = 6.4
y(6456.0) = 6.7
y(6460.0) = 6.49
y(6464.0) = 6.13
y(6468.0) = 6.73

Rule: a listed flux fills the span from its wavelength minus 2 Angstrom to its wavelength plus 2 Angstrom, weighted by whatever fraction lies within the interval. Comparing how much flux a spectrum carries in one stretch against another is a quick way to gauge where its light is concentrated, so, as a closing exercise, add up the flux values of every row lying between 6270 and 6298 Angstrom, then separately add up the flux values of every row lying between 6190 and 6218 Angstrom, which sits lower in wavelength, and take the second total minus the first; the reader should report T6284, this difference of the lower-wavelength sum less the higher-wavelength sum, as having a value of -4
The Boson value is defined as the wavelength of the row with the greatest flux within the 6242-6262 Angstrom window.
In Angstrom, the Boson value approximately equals 6256.0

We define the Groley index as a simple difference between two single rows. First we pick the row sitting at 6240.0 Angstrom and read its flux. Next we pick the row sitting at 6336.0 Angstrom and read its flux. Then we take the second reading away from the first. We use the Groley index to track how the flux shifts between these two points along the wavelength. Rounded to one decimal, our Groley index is -1.4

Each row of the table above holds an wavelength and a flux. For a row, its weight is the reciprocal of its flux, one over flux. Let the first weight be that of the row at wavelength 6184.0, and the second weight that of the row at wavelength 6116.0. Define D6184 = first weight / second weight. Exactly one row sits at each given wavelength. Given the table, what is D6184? 1.13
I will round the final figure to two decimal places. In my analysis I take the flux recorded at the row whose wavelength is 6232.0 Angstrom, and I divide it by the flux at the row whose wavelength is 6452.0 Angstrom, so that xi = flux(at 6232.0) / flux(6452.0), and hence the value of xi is 0.62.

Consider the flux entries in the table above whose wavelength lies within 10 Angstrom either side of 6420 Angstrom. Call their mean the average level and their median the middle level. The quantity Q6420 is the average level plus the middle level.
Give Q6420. 12.24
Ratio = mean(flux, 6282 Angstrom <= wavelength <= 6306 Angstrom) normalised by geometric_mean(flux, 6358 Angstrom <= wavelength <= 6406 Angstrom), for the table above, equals 0.92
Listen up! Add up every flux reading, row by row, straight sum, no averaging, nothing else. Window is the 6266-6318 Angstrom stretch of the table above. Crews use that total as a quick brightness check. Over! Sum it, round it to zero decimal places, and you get 66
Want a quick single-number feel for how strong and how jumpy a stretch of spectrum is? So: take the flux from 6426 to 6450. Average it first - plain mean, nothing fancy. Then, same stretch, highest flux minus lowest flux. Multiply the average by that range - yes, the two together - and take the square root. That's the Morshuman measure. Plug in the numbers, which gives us 2.3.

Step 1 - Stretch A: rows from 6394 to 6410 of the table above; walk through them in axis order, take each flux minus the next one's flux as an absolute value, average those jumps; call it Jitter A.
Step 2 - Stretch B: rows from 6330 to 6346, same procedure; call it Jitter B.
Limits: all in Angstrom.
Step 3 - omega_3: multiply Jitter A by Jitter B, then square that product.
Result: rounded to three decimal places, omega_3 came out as 0.010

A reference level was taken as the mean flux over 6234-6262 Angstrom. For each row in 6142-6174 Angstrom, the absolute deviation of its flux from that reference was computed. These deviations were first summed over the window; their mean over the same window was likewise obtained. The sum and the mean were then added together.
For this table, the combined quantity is 8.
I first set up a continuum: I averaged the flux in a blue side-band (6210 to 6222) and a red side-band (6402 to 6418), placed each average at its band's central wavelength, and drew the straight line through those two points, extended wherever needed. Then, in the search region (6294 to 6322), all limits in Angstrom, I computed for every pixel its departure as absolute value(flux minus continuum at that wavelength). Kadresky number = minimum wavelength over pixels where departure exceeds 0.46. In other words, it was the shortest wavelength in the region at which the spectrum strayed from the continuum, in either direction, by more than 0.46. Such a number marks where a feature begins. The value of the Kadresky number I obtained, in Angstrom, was 6300.0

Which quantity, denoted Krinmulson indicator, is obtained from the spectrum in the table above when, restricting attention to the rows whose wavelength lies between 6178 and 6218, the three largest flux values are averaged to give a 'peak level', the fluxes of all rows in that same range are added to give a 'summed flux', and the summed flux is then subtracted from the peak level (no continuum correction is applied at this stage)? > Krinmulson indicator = -39.8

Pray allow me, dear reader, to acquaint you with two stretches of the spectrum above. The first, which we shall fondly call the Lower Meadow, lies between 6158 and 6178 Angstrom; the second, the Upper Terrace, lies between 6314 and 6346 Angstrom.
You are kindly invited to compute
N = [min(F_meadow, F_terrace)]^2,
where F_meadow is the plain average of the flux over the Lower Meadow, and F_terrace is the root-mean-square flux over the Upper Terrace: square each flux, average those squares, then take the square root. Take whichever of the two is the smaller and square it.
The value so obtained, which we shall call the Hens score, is 17.2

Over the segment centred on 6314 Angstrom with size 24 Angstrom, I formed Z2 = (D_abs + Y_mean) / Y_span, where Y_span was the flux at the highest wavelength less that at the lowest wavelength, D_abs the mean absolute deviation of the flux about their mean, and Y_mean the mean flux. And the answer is 27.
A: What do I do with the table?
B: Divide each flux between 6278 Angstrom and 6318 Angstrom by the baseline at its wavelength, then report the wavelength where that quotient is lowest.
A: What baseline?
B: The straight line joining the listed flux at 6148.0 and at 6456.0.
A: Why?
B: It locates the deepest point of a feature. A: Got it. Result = 6284.0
